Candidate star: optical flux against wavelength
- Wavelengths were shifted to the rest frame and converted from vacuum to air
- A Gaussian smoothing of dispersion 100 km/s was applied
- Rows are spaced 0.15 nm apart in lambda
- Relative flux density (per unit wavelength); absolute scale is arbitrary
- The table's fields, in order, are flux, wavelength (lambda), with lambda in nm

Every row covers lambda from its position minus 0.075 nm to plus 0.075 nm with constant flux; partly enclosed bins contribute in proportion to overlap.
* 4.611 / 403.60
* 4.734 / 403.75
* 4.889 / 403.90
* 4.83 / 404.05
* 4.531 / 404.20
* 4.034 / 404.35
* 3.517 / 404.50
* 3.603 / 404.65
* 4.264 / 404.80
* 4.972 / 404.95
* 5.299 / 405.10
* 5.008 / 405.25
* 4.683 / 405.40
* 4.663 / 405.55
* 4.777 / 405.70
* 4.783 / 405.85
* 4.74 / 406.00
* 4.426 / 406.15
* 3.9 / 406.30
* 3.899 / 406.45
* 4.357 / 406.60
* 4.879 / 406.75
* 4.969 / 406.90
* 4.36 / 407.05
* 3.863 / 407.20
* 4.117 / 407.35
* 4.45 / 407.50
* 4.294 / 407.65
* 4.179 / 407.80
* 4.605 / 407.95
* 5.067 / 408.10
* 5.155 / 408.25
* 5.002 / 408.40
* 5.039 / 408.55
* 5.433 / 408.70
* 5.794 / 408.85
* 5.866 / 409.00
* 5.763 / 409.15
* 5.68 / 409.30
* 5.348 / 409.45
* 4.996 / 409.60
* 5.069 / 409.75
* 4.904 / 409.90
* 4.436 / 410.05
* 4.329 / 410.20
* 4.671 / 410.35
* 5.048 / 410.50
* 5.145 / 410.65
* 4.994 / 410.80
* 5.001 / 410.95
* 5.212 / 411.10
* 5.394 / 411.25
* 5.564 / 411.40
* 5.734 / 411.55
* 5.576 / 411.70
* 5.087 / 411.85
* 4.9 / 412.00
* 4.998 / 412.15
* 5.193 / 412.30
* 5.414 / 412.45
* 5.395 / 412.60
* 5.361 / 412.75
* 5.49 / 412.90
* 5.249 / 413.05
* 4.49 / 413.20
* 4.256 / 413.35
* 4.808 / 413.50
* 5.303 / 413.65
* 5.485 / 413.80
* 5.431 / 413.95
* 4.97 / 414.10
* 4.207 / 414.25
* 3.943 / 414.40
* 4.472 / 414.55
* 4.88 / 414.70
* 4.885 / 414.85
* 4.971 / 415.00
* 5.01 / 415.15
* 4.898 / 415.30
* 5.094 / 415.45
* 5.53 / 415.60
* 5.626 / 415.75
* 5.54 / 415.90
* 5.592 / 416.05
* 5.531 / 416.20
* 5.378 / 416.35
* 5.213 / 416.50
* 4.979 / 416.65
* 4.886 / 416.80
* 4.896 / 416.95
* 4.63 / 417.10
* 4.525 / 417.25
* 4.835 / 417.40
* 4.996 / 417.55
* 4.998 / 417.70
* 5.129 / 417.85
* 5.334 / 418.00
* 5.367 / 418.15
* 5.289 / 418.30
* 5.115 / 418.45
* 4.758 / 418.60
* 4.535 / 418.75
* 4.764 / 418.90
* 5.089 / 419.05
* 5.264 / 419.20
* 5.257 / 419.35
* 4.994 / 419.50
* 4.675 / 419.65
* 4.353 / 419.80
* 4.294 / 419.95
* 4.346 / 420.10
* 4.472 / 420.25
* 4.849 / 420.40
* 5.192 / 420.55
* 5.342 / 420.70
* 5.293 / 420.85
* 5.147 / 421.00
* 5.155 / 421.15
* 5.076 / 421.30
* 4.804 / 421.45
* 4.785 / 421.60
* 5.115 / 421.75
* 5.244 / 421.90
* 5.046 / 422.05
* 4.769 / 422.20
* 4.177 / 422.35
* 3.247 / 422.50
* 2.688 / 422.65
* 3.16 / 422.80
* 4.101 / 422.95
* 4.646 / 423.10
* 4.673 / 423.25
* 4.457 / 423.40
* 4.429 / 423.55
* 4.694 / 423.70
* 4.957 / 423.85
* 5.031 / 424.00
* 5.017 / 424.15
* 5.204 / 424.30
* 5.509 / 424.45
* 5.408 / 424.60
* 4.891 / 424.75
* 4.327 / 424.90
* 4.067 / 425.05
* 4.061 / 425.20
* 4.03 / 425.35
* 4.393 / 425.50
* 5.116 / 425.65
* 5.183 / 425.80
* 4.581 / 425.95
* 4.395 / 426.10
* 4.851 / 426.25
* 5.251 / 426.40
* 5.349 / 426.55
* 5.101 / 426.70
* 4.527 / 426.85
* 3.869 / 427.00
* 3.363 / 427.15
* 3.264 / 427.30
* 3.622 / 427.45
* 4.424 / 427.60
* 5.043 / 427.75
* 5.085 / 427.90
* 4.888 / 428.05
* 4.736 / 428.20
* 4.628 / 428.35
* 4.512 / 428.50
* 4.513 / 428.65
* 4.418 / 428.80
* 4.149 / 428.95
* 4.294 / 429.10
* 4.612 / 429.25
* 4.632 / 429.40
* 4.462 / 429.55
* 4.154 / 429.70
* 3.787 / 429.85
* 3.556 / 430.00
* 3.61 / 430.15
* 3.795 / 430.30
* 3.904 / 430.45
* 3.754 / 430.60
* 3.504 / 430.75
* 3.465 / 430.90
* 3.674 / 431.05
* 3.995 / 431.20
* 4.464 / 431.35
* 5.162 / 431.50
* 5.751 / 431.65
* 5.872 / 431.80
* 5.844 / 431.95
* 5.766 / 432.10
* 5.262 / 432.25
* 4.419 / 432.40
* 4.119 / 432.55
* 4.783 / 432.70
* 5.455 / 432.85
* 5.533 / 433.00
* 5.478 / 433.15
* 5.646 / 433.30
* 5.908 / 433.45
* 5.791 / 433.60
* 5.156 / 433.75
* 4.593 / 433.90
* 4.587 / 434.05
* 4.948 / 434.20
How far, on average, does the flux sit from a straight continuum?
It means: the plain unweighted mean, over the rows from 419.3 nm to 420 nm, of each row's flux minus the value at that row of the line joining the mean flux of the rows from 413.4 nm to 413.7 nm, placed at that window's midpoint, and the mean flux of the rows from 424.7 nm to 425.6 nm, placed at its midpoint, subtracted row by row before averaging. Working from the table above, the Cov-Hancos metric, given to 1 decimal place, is 0.1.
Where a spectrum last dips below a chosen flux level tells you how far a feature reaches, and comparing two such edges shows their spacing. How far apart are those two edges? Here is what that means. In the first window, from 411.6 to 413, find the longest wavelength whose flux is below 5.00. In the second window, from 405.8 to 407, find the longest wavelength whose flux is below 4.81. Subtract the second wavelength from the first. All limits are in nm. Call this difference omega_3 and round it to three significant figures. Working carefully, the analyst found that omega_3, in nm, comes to 5.55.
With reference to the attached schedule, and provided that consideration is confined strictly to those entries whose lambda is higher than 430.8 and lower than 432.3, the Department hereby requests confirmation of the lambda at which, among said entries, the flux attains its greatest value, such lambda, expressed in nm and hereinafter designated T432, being 431.80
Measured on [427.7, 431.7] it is 431.65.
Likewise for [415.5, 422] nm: 415.75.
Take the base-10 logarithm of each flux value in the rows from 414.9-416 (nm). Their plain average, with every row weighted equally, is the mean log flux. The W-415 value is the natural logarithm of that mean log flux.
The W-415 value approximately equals -0.33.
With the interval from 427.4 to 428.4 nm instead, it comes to -0.41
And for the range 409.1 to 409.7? -0.31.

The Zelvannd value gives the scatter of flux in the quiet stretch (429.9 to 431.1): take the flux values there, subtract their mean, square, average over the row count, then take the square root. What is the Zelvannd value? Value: 0.14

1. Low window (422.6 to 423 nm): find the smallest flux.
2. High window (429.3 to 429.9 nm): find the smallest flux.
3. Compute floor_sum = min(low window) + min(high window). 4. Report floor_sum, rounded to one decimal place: 6.5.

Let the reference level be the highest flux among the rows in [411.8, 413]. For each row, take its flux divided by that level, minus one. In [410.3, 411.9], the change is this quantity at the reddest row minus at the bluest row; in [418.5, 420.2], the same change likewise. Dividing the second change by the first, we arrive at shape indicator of -1.0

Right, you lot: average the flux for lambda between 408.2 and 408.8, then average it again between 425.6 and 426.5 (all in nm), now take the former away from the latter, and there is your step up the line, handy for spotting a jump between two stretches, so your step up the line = -0.3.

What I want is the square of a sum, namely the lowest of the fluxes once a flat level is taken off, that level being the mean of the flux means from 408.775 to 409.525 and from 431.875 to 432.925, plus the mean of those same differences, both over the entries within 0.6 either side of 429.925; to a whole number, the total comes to 10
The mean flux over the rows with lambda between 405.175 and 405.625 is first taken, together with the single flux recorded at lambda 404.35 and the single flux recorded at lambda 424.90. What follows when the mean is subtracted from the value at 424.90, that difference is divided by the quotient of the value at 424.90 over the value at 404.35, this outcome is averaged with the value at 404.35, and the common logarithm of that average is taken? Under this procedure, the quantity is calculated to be 0.26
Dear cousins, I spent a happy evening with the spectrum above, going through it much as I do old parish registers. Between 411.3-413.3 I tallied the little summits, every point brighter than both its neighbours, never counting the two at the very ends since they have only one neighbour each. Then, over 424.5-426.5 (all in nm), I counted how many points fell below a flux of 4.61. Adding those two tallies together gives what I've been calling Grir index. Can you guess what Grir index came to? 10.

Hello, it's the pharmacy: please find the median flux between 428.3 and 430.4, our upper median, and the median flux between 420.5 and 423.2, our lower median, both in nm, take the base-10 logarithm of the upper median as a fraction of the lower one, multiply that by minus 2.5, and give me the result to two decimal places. 0.13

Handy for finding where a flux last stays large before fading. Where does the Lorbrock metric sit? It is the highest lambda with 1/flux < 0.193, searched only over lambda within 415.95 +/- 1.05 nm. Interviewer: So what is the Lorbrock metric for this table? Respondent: 416.50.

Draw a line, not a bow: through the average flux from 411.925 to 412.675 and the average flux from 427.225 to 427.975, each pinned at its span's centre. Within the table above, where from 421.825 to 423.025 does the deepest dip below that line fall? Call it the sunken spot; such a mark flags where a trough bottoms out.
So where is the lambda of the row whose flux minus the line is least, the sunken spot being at 422.65 nm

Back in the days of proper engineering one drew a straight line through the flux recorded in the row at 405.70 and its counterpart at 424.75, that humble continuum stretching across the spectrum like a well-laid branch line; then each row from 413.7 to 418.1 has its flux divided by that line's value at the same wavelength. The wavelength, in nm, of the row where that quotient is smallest 414.40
